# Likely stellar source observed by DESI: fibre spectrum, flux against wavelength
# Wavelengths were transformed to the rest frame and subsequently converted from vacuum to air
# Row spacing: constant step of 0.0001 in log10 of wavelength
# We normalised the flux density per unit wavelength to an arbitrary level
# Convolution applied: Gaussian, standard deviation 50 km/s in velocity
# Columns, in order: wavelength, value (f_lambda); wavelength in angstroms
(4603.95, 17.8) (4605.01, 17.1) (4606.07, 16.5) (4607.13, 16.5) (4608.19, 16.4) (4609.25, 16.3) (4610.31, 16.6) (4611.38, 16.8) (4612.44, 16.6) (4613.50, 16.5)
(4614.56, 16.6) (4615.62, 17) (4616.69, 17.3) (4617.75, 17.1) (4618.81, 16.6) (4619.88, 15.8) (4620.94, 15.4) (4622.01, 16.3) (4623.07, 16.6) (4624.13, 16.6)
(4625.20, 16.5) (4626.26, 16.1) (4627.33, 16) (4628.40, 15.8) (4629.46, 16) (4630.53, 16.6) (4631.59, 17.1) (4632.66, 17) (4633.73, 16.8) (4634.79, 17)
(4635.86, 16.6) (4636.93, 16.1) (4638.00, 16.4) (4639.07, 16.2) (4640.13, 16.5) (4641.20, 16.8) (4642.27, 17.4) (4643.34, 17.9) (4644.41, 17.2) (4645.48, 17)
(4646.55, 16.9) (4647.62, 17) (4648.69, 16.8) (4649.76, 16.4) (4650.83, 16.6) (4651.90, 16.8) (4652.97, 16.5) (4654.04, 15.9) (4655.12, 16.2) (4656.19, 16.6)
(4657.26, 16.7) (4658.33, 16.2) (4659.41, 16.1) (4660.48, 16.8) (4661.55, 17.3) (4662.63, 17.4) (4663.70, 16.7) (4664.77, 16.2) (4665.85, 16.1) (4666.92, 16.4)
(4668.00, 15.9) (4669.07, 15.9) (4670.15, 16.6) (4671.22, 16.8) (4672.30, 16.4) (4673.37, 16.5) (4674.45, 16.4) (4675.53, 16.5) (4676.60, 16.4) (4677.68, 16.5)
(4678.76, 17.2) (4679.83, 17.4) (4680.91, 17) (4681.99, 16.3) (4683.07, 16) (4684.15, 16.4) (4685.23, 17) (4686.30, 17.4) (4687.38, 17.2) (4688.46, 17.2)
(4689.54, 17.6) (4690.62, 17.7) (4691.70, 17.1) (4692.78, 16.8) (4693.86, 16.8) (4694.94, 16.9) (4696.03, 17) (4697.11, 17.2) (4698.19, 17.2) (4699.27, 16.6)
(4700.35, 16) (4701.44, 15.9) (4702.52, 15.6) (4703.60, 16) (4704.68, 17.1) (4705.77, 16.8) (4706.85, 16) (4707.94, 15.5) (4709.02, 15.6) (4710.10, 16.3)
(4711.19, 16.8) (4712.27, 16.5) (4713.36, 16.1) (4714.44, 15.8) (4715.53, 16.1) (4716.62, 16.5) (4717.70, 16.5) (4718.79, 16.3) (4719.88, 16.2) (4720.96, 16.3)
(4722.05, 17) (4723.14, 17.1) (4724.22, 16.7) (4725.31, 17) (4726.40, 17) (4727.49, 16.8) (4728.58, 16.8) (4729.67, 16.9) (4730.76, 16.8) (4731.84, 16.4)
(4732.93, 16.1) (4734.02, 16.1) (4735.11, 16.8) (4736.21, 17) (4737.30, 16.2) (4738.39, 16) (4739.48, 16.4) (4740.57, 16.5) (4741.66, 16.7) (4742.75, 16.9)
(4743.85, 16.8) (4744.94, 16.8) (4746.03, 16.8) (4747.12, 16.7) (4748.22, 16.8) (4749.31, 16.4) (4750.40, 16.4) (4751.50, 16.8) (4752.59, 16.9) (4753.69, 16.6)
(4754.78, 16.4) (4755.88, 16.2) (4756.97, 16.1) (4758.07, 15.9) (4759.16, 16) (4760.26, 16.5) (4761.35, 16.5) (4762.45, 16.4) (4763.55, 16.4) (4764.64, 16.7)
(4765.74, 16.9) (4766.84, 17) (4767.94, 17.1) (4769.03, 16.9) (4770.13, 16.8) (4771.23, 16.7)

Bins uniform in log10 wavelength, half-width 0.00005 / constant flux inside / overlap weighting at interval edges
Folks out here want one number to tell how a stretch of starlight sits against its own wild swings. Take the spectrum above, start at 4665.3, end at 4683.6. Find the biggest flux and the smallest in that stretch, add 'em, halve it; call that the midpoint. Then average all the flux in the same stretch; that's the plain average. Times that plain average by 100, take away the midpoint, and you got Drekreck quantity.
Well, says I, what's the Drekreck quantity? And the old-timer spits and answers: 1632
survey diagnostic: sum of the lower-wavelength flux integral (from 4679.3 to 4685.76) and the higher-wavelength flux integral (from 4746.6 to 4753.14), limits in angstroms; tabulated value 217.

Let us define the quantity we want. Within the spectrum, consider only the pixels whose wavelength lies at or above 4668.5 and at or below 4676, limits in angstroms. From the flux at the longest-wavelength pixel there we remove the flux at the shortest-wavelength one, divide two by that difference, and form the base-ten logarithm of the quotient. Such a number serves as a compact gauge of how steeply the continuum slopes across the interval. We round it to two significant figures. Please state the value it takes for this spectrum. 0.52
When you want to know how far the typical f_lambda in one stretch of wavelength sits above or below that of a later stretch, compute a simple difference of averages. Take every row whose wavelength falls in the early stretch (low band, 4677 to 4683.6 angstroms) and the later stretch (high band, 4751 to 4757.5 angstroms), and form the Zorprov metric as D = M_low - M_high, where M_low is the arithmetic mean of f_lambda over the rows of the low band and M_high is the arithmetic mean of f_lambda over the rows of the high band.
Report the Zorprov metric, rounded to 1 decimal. 0.2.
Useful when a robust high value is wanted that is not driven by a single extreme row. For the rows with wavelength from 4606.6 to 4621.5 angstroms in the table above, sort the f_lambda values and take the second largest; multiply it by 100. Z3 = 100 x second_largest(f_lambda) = 1710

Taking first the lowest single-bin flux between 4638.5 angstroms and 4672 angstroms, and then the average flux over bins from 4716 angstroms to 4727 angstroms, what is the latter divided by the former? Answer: 1.05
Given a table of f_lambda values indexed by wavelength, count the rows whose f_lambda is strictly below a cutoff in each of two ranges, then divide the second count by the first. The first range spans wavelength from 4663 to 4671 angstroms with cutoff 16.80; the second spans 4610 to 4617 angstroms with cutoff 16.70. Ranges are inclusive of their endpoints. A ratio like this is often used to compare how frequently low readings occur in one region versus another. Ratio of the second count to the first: 0.57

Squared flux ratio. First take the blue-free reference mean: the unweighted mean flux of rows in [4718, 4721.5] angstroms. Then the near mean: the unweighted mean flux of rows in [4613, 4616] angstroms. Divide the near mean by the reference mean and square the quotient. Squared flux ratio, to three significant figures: 1.05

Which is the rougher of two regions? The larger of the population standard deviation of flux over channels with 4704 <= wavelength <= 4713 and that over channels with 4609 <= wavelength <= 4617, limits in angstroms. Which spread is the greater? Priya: 0.547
